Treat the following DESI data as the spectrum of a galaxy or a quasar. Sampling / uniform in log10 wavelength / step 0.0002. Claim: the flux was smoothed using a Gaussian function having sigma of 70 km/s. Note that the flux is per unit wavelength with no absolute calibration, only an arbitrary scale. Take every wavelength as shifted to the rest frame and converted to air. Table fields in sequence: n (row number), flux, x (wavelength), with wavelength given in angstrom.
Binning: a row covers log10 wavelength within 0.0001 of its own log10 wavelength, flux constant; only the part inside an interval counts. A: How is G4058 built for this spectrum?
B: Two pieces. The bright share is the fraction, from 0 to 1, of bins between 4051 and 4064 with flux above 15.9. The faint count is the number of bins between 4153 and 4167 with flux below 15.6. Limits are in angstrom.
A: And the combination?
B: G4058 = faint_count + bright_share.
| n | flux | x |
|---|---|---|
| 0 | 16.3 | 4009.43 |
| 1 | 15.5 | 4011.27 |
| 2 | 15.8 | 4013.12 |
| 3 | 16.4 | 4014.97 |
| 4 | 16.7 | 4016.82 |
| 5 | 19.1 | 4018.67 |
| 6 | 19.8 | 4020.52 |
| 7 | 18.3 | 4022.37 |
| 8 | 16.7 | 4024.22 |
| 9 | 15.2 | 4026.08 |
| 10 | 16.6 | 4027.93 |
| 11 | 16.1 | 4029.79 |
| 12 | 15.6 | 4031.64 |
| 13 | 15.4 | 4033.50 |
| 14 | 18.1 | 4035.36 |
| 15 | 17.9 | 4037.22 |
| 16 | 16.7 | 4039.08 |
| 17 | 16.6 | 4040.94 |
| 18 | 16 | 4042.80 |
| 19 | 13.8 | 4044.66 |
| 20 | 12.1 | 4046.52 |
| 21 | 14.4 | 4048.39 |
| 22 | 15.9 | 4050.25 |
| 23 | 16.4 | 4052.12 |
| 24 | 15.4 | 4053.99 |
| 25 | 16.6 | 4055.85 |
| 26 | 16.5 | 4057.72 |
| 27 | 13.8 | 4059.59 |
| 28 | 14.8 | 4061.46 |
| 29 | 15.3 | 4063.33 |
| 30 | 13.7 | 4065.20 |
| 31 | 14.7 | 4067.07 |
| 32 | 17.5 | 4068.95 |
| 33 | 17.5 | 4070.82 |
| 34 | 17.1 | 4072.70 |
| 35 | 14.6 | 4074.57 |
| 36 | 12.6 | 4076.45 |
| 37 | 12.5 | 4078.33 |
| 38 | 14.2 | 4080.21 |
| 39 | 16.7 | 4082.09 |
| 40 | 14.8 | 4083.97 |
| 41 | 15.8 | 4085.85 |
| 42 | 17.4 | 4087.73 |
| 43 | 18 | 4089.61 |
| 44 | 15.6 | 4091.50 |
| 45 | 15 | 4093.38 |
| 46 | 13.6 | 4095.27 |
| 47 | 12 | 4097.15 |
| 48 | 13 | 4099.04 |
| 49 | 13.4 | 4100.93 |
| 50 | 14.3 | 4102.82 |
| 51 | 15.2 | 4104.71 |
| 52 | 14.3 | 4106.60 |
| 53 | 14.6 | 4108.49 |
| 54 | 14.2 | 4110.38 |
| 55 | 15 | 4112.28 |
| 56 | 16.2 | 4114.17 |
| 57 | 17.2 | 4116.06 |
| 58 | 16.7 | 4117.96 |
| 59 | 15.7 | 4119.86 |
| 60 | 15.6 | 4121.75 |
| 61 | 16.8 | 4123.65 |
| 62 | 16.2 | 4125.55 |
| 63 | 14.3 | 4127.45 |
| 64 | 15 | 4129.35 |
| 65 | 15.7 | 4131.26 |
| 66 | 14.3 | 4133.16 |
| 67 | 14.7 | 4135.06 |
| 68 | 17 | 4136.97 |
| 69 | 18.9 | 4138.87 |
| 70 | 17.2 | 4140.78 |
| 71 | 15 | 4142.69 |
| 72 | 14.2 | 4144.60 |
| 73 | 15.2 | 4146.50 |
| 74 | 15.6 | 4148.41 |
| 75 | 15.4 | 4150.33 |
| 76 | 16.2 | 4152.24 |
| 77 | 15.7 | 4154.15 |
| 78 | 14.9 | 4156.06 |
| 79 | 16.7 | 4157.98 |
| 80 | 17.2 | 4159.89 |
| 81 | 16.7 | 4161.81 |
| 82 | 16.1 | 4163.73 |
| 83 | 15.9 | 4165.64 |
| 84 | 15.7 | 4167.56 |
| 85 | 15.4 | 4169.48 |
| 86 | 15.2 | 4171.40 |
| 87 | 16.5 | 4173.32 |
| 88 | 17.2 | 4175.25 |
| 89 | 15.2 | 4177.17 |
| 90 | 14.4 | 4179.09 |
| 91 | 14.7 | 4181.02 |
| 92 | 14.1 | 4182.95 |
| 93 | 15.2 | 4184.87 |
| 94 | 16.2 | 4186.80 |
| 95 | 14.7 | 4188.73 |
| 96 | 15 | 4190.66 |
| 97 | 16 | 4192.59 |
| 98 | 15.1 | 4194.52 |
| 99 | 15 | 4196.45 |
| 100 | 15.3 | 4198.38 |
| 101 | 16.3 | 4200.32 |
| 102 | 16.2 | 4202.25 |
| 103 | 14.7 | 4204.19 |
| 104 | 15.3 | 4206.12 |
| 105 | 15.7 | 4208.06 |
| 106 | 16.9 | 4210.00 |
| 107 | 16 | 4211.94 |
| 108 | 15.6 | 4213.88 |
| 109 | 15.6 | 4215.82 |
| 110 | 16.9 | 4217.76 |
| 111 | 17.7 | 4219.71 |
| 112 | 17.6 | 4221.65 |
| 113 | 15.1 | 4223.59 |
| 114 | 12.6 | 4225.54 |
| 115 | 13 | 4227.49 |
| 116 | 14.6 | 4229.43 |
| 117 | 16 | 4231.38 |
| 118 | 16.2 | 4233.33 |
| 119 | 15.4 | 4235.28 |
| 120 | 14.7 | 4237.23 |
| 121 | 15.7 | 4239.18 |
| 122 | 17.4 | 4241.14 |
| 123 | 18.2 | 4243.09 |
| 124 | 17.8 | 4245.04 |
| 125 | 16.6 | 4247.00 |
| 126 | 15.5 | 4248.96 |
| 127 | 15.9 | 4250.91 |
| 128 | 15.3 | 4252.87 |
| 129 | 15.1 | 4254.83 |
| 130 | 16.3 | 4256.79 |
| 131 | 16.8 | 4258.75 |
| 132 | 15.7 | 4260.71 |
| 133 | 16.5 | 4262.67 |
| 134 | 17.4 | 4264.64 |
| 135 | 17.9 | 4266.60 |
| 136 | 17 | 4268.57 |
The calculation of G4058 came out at 1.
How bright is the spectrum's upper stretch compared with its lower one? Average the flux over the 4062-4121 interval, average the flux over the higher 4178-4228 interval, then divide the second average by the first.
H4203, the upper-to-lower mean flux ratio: 1.02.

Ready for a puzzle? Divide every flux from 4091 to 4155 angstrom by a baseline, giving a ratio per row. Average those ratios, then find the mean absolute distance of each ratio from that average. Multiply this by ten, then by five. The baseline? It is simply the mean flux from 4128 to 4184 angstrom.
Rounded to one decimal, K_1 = 3.3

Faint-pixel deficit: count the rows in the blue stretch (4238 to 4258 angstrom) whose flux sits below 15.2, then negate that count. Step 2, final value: -1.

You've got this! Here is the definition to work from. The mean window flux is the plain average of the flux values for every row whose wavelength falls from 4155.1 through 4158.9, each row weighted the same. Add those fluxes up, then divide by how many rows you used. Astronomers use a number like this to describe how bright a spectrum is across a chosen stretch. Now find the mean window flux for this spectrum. 15.8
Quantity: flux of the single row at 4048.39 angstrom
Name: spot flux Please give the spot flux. 14.4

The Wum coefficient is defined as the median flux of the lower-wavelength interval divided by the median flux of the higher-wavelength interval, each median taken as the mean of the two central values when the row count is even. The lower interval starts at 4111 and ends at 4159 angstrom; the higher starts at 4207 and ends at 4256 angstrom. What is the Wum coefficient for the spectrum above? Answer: 1.00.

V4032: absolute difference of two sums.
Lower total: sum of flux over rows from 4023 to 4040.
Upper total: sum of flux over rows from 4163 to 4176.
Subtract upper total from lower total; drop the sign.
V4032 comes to 36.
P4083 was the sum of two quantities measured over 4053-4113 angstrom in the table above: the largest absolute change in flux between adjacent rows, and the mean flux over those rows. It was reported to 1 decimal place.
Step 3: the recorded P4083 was 17.8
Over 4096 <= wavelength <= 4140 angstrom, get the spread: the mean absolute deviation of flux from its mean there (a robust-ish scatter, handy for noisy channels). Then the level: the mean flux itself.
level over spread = 13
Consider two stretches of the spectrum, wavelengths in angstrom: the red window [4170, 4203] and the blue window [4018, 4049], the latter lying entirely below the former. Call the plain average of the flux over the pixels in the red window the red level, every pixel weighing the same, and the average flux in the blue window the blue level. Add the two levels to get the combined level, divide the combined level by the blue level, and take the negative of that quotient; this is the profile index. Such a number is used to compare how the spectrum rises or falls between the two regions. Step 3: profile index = -1.942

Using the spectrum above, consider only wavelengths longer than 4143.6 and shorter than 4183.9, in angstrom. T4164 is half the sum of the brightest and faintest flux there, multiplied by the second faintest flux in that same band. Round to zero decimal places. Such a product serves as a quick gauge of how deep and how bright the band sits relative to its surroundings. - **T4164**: 222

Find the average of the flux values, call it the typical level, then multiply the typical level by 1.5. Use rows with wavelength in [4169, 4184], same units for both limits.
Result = 23.0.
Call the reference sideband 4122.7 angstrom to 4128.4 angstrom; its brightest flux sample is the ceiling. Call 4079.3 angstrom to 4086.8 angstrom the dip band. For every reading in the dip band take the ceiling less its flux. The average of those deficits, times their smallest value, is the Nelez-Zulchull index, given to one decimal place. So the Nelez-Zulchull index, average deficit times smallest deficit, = 0.1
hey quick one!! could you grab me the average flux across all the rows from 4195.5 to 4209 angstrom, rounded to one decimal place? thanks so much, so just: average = 15.5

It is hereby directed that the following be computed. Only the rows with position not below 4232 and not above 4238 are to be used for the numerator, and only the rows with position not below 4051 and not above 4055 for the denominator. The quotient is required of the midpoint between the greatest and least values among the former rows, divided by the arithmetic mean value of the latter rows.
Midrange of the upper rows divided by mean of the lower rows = 0.97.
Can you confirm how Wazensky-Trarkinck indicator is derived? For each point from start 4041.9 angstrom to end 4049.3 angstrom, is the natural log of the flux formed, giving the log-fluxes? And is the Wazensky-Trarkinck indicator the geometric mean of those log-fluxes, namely 2.64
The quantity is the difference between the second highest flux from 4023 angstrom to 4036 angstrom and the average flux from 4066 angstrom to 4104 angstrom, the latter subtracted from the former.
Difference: 1.7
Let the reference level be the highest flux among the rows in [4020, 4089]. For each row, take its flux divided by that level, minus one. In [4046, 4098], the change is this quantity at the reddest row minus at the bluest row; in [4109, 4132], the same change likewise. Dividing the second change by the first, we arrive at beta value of -15.0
